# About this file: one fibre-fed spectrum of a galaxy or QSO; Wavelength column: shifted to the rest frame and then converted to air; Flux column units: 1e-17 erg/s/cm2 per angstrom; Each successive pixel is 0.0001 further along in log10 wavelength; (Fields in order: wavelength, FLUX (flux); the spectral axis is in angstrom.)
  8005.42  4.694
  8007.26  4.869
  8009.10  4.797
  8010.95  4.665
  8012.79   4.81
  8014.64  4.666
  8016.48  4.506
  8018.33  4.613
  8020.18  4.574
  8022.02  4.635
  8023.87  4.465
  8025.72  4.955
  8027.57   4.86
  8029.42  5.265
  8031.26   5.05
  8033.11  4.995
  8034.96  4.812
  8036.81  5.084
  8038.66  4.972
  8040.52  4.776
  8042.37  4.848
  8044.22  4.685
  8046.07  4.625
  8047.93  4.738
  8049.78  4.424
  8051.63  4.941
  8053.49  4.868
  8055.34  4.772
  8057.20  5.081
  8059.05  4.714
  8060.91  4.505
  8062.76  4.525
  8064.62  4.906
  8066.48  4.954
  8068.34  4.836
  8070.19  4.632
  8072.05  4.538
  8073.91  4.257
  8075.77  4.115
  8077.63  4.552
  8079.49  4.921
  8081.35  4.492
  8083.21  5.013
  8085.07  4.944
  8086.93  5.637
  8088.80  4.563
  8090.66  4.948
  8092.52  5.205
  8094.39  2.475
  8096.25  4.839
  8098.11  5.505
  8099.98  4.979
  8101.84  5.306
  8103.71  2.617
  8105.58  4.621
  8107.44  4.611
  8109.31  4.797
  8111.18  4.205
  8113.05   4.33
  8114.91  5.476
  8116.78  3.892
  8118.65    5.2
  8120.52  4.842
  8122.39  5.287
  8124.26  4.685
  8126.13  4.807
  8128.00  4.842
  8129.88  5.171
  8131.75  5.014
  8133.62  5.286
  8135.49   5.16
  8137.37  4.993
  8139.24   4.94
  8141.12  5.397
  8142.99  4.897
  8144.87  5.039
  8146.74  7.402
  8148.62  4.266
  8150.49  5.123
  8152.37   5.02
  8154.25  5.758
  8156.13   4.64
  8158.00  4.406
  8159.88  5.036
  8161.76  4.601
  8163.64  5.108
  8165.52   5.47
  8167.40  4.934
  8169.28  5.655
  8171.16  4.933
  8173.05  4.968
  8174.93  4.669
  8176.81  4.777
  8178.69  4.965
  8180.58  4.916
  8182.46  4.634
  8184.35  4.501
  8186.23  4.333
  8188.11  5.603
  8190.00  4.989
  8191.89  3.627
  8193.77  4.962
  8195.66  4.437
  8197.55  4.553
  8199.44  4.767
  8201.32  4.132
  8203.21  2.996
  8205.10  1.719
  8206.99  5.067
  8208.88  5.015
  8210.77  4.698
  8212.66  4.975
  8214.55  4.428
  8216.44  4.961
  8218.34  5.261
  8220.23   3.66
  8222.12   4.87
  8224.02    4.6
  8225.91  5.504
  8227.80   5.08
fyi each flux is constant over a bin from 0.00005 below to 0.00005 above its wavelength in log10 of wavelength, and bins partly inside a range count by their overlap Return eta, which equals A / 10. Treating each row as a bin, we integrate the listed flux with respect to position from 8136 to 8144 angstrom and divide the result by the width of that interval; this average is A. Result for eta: 0.506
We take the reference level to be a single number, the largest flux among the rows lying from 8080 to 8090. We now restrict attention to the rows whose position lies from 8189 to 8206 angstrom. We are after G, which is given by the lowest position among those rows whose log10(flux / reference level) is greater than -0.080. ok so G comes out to 8190.00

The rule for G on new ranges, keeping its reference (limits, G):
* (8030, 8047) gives 8031.26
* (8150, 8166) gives 8150.49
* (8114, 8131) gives 8114.91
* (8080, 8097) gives 8083.21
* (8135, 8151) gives 8135.49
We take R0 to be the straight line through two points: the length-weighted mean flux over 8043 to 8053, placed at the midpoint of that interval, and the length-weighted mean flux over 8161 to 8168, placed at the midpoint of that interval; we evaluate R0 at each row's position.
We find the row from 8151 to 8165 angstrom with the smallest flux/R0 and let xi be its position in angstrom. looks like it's 8158.00 angstrom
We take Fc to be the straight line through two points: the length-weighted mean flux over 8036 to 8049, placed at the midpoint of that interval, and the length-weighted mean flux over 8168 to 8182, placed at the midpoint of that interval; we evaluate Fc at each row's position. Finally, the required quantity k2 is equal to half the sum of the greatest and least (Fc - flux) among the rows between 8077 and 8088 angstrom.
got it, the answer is -0.2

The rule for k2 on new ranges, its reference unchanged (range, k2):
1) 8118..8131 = -0.1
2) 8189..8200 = 0.7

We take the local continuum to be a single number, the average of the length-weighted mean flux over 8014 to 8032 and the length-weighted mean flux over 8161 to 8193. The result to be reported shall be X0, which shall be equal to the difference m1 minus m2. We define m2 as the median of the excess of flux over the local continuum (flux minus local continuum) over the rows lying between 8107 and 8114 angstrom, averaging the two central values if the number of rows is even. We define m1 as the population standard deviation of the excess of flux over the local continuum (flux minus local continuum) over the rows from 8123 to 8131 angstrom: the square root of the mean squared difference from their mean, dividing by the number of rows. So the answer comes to 0.5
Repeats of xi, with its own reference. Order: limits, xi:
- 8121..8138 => 8124.26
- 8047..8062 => 8049.78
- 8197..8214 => 8205.10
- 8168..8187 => 8186.23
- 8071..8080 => 8075.77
